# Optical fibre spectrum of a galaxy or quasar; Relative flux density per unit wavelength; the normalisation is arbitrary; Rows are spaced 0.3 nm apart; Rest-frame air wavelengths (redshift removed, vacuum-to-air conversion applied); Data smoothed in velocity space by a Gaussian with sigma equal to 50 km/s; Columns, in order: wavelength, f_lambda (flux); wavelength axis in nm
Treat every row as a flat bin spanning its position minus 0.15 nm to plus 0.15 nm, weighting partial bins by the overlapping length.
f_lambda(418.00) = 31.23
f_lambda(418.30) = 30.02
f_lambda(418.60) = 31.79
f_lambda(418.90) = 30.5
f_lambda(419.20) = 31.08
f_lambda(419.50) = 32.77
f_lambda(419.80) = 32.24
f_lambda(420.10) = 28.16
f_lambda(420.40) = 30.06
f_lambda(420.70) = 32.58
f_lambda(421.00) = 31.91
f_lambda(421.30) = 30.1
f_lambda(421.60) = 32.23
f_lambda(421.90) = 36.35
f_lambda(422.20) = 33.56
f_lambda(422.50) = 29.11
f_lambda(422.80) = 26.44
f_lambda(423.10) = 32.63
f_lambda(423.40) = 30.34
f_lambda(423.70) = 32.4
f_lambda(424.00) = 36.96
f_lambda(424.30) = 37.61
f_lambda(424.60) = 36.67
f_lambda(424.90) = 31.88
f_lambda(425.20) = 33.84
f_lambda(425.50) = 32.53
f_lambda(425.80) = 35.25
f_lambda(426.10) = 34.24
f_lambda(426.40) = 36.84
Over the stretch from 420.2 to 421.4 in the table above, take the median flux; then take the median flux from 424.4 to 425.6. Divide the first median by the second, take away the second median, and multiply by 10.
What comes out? -323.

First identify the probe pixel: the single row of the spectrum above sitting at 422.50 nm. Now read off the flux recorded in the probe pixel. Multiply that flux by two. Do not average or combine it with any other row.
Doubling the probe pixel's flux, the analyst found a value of 58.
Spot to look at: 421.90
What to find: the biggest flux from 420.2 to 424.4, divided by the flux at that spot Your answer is 1.03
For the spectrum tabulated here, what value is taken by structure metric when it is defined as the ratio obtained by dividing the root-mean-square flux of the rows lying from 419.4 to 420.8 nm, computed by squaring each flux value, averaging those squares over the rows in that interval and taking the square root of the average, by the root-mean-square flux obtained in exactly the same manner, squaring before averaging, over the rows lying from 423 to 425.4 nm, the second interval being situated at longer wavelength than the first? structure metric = 0.91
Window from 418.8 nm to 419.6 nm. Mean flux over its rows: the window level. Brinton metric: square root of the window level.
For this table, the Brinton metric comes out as 5.61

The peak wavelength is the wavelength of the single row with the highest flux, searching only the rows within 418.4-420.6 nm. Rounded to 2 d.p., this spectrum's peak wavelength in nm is 419.50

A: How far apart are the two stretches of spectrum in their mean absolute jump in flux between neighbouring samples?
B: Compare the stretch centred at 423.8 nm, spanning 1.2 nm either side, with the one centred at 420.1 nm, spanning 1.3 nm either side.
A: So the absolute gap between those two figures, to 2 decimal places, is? 1.35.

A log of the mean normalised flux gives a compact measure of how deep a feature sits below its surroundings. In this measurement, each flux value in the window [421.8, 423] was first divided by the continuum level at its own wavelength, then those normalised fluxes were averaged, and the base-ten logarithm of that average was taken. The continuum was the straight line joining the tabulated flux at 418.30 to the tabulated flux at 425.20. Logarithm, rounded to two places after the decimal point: -0.01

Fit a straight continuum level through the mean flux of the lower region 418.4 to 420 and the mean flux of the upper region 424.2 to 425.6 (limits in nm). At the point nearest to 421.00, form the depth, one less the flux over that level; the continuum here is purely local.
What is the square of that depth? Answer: 0.000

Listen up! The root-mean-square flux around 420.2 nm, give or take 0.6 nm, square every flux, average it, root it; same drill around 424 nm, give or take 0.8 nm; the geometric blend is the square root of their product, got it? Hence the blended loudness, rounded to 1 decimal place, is 32.8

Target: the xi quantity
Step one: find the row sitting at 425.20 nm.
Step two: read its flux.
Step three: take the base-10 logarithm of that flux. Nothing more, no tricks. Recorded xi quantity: 1.53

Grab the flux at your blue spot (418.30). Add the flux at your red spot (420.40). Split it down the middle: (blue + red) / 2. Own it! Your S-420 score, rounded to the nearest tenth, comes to 30.0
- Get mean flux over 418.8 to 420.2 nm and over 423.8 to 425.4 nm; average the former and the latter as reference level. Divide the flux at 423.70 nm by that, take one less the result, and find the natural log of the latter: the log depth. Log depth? -3.8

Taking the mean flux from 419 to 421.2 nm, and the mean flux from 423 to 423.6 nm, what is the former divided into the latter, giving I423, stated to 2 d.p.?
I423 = 1.01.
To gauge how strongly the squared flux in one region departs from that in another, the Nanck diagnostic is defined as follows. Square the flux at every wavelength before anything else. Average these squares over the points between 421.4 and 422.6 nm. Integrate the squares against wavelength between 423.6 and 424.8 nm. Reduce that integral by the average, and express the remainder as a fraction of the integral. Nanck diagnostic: 0.30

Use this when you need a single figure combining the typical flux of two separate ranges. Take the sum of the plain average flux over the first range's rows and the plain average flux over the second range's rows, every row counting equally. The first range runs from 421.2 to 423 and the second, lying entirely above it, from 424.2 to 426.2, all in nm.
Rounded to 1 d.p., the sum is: 65.9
